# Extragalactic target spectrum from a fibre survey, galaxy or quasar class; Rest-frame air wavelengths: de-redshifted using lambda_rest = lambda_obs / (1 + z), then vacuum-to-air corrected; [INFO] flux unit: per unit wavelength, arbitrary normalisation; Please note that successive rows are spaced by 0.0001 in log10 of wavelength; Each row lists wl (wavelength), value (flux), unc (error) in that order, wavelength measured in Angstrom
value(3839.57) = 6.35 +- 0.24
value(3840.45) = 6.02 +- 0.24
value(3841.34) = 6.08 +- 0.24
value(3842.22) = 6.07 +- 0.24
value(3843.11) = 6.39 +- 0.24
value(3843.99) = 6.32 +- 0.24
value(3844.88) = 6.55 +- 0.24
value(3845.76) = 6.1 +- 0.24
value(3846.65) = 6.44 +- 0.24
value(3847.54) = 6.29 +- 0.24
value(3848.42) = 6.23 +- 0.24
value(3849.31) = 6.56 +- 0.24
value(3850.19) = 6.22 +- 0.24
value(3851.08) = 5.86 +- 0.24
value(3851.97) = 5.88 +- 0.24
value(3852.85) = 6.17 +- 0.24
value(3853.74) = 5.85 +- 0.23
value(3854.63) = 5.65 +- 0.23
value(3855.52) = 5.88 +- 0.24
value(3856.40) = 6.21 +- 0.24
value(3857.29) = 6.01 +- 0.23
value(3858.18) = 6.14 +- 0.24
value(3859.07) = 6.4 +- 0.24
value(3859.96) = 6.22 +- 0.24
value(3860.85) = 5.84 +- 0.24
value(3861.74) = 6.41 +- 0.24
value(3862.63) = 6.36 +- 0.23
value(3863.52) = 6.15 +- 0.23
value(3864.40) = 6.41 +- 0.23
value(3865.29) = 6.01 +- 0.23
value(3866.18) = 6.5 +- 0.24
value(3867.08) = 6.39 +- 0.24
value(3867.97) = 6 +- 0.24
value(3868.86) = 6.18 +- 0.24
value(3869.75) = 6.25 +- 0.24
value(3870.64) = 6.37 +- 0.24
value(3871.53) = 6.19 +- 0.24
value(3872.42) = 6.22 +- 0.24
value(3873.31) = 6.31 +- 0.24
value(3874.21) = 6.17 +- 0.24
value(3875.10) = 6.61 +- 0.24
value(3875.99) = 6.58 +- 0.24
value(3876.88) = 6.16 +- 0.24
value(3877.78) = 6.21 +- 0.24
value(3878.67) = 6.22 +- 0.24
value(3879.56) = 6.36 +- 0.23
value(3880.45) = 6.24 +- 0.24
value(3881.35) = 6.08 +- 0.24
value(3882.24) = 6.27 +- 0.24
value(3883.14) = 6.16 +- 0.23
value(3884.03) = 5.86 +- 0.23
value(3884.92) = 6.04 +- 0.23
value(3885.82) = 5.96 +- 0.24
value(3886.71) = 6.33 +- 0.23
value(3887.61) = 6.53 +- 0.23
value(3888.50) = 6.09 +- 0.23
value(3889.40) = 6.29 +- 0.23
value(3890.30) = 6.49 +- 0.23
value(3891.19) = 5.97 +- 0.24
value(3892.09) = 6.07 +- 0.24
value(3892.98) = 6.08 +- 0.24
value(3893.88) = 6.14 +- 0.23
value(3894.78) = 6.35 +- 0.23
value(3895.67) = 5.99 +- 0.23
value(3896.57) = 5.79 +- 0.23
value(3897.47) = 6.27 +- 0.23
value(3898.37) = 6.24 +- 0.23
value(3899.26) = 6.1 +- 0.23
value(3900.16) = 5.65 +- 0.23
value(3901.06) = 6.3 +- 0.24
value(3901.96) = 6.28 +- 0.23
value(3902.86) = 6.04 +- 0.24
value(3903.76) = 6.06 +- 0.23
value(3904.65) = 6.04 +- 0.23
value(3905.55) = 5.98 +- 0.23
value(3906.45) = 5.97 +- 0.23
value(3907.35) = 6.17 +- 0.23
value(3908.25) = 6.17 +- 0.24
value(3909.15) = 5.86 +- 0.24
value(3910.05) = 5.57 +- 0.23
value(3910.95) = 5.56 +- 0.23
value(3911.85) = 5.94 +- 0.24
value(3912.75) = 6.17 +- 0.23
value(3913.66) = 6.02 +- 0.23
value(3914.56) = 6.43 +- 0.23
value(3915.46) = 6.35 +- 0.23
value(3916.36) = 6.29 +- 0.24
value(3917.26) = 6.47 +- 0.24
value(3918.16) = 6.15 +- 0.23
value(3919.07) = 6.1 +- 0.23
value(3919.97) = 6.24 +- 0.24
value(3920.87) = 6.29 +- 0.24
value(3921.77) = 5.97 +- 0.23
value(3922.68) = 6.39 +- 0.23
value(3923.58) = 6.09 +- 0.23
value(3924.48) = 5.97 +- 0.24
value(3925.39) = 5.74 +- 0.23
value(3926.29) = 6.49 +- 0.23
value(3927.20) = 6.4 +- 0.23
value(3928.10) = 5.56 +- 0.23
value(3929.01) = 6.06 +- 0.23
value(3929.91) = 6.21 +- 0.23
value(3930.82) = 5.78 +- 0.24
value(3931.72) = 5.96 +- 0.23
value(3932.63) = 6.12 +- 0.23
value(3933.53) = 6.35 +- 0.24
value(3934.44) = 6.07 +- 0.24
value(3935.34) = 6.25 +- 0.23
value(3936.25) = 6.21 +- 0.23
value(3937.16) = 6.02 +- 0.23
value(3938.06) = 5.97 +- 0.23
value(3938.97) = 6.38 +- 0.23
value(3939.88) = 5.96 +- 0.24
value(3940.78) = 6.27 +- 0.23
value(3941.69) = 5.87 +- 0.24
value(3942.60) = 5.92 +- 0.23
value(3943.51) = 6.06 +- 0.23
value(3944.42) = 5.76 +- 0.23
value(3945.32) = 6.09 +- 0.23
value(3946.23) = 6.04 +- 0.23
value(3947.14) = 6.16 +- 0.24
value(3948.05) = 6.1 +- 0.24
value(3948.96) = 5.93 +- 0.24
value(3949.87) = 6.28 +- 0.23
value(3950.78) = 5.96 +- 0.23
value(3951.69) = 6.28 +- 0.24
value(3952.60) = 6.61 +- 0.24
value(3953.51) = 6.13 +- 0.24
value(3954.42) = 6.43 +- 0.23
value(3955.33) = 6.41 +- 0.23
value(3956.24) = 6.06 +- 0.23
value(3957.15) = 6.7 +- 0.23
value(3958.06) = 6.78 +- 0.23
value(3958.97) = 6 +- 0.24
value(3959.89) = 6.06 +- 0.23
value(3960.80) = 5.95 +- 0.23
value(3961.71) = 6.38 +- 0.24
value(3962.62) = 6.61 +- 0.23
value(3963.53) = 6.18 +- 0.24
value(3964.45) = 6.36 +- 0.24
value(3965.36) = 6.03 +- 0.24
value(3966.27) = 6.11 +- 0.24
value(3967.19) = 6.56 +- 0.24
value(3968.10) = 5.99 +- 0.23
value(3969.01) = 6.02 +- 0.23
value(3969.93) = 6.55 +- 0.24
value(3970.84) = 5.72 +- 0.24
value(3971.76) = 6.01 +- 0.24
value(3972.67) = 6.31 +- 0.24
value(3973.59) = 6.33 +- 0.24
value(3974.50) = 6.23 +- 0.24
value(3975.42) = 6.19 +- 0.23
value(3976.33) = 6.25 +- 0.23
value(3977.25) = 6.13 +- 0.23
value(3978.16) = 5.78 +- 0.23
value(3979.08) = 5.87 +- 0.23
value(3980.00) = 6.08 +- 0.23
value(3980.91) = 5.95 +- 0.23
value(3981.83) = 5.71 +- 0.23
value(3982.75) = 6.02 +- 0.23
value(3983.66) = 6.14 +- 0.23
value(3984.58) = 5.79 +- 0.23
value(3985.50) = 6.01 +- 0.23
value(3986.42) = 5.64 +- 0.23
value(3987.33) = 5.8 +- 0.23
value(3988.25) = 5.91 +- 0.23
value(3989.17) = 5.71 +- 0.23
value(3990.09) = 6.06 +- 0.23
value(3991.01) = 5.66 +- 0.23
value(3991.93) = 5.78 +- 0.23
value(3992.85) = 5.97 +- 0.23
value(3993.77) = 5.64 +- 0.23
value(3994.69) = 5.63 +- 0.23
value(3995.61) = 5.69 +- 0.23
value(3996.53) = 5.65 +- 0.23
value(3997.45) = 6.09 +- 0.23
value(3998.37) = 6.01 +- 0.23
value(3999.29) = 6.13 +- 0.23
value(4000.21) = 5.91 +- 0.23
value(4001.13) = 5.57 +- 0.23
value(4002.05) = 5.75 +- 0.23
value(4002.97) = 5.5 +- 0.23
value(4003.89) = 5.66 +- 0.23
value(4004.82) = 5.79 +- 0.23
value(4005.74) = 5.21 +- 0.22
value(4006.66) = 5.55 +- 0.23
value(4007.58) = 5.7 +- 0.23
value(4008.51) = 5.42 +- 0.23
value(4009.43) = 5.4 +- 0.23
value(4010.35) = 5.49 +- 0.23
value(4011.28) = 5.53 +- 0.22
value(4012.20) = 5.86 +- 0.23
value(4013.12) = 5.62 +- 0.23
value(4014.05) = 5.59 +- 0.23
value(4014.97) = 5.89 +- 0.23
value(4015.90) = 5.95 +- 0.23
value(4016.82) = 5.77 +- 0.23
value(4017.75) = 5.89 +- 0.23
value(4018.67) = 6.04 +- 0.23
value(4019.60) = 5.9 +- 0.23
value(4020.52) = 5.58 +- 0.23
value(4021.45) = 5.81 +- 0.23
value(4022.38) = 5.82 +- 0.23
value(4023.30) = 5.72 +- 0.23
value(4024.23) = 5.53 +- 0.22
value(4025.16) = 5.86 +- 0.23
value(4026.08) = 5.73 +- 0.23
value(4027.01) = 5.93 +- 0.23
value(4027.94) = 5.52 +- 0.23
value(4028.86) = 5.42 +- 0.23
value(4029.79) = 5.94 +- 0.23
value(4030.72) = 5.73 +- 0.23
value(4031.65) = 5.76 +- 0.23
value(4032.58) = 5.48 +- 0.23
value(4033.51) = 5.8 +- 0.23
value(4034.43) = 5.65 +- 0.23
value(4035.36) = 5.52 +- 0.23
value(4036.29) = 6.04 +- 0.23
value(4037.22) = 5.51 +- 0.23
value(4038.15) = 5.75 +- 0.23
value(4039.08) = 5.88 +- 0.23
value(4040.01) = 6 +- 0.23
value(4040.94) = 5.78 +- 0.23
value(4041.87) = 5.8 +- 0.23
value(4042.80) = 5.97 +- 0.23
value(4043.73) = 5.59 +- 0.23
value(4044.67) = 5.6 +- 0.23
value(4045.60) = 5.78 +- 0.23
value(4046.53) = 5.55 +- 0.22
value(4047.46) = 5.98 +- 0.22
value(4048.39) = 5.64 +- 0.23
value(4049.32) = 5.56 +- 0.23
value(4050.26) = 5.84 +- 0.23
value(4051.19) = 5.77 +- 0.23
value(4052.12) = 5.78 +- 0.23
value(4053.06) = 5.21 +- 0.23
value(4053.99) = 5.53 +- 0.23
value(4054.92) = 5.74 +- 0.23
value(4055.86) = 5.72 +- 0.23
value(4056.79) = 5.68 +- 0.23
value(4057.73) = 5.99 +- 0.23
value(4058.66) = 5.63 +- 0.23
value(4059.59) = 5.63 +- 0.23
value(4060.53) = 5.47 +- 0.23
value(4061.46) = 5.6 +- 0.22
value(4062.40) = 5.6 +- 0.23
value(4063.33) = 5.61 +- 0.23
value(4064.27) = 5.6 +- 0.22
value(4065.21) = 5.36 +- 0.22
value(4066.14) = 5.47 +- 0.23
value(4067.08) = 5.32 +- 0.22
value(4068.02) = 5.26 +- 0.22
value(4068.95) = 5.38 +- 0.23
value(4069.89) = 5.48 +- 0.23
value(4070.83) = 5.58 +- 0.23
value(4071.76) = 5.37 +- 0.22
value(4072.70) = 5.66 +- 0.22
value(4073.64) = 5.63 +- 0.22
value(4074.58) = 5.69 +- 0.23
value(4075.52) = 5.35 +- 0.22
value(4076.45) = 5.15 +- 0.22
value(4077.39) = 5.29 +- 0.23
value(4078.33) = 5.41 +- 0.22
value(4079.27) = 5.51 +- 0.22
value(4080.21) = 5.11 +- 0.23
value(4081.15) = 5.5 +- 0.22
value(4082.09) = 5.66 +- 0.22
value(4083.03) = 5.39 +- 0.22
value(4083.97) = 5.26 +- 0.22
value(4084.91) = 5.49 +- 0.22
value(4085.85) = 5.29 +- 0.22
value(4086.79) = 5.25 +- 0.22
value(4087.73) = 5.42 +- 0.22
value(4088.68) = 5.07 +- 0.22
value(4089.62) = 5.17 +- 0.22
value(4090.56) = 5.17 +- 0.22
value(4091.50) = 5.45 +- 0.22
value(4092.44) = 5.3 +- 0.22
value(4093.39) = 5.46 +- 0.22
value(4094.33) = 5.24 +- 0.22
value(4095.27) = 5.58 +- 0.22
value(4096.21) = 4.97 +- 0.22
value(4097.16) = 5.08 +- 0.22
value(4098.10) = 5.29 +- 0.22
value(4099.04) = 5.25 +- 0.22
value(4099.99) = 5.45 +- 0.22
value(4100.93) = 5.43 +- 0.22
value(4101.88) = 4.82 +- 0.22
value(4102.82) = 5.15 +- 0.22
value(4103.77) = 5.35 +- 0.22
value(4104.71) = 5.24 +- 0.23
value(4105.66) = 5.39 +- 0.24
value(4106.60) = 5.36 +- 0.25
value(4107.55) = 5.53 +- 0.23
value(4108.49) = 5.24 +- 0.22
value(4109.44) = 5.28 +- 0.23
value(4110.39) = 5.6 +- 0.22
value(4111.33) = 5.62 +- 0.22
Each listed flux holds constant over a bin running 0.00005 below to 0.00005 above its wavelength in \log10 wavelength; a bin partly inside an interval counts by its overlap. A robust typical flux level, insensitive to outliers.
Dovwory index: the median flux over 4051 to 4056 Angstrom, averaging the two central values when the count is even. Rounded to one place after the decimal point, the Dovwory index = 5.7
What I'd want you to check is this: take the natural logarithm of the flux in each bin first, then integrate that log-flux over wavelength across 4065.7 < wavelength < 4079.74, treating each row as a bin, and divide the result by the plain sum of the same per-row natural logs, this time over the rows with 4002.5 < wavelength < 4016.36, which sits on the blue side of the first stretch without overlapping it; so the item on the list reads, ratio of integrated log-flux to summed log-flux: 0.92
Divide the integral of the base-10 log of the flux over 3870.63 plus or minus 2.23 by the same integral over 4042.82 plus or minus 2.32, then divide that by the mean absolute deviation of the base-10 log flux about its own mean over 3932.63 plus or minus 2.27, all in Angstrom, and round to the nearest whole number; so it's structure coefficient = 94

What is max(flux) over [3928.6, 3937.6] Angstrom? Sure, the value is 6.35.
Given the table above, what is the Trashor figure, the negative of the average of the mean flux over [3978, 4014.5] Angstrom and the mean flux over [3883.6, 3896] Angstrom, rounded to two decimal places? -5.96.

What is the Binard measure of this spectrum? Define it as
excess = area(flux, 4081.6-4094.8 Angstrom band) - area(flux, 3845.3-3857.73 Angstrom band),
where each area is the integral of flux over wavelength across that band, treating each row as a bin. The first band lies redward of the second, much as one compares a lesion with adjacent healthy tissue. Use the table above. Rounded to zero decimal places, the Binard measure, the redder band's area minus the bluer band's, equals -5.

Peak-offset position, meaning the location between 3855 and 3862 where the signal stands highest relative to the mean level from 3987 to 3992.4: 3861.74 Angstrom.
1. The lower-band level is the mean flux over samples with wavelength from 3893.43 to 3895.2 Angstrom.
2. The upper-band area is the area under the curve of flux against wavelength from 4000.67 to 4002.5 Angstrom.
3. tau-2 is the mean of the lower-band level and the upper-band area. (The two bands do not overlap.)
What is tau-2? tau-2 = 8.3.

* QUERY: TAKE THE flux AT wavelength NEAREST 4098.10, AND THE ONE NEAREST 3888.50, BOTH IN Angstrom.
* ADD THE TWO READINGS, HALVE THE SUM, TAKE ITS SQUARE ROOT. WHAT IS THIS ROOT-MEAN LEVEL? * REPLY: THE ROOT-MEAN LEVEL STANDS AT 2.39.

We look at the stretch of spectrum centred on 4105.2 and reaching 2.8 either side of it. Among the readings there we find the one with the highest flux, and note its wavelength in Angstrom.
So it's 4107.55 Angstrom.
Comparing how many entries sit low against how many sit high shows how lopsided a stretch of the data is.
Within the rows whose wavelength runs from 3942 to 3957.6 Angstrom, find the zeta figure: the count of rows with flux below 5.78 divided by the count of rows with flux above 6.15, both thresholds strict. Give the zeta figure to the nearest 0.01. 0.14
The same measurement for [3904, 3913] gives 0.67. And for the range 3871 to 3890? 0.00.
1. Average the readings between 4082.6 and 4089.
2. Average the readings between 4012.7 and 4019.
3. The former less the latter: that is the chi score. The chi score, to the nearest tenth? -0.5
